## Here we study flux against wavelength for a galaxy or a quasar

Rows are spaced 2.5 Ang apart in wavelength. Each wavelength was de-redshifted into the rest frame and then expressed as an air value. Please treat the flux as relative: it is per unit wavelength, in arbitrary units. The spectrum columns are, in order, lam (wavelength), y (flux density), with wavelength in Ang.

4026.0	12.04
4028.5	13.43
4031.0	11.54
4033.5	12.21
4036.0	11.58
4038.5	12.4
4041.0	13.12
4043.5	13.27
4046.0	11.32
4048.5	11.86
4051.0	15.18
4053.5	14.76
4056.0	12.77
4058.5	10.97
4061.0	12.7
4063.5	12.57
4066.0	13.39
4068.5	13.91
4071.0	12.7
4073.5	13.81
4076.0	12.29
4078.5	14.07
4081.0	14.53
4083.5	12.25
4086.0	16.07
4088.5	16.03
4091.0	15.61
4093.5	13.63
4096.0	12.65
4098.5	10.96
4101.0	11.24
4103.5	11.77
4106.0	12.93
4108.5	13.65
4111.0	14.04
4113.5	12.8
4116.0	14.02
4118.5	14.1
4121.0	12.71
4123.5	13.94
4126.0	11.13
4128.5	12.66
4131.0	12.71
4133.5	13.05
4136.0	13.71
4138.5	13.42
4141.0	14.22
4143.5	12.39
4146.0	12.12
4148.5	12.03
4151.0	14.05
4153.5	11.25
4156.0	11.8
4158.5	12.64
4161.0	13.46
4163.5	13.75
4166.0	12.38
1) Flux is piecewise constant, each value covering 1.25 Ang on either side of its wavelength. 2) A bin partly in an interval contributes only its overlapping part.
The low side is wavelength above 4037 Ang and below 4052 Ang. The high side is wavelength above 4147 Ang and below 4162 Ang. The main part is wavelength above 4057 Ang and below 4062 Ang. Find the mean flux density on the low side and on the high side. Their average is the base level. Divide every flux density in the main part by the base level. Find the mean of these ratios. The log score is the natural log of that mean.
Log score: -0.07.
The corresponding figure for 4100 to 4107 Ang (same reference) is -0.06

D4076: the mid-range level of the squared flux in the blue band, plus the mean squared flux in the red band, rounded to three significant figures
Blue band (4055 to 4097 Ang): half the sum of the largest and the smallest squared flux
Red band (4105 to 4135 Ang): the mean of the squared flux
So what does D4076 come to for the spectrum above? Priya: 363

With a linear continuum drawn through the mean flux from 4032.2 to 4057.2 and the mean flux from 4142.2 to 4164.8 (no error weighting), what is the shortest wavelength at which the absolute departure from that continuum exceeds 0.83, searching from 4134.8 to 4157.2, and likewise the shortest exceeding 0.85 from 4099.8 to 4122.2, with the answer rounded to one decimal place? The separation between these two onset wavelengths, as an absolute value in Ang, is 35.0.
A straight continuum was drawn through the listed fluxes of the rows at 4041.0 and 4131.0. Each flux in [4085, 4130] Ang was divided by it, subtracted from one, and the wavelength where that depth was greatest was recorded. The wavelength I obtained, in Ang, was 4098.5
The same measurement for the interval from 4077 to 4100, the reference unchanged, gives 4098.5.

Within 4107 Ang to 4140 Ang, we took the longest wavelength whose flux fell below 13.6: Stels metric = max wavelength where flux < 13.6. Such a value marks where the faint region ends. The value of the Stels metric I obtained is 4138.5 Ang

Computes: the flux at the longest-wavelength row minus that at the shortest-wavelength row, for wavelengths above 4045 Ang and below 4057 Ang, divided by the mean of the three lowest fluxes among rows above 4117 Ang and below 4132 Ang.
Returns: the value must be 0.12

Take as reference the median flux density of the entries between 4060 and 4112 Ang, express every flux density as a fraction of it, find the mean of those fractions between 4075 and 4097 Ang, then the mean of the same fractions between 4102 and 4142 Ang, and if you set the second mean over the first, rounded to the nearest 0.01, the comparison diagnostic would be 0.93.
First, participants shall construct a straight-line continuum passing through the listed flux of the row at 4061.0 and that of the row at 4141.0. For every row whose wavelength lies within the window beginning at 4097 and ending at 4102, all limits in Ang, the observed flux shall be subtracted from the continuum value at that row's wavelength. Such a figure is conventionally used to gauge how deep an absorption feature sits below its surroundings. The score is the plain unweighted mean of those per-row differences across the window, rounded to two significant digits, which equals 2.3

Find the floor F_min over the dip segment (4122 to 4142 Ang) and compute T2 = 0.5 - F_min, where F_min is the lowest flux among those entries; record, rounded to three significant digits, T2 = -10.6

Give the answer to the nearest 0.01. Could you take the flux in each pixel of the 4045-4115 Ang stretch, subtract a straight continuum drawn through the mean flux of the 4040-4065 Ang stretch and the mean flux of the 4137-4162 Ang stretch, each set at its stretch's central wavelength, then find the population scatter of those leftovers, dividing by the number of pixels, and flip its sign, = -1.43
